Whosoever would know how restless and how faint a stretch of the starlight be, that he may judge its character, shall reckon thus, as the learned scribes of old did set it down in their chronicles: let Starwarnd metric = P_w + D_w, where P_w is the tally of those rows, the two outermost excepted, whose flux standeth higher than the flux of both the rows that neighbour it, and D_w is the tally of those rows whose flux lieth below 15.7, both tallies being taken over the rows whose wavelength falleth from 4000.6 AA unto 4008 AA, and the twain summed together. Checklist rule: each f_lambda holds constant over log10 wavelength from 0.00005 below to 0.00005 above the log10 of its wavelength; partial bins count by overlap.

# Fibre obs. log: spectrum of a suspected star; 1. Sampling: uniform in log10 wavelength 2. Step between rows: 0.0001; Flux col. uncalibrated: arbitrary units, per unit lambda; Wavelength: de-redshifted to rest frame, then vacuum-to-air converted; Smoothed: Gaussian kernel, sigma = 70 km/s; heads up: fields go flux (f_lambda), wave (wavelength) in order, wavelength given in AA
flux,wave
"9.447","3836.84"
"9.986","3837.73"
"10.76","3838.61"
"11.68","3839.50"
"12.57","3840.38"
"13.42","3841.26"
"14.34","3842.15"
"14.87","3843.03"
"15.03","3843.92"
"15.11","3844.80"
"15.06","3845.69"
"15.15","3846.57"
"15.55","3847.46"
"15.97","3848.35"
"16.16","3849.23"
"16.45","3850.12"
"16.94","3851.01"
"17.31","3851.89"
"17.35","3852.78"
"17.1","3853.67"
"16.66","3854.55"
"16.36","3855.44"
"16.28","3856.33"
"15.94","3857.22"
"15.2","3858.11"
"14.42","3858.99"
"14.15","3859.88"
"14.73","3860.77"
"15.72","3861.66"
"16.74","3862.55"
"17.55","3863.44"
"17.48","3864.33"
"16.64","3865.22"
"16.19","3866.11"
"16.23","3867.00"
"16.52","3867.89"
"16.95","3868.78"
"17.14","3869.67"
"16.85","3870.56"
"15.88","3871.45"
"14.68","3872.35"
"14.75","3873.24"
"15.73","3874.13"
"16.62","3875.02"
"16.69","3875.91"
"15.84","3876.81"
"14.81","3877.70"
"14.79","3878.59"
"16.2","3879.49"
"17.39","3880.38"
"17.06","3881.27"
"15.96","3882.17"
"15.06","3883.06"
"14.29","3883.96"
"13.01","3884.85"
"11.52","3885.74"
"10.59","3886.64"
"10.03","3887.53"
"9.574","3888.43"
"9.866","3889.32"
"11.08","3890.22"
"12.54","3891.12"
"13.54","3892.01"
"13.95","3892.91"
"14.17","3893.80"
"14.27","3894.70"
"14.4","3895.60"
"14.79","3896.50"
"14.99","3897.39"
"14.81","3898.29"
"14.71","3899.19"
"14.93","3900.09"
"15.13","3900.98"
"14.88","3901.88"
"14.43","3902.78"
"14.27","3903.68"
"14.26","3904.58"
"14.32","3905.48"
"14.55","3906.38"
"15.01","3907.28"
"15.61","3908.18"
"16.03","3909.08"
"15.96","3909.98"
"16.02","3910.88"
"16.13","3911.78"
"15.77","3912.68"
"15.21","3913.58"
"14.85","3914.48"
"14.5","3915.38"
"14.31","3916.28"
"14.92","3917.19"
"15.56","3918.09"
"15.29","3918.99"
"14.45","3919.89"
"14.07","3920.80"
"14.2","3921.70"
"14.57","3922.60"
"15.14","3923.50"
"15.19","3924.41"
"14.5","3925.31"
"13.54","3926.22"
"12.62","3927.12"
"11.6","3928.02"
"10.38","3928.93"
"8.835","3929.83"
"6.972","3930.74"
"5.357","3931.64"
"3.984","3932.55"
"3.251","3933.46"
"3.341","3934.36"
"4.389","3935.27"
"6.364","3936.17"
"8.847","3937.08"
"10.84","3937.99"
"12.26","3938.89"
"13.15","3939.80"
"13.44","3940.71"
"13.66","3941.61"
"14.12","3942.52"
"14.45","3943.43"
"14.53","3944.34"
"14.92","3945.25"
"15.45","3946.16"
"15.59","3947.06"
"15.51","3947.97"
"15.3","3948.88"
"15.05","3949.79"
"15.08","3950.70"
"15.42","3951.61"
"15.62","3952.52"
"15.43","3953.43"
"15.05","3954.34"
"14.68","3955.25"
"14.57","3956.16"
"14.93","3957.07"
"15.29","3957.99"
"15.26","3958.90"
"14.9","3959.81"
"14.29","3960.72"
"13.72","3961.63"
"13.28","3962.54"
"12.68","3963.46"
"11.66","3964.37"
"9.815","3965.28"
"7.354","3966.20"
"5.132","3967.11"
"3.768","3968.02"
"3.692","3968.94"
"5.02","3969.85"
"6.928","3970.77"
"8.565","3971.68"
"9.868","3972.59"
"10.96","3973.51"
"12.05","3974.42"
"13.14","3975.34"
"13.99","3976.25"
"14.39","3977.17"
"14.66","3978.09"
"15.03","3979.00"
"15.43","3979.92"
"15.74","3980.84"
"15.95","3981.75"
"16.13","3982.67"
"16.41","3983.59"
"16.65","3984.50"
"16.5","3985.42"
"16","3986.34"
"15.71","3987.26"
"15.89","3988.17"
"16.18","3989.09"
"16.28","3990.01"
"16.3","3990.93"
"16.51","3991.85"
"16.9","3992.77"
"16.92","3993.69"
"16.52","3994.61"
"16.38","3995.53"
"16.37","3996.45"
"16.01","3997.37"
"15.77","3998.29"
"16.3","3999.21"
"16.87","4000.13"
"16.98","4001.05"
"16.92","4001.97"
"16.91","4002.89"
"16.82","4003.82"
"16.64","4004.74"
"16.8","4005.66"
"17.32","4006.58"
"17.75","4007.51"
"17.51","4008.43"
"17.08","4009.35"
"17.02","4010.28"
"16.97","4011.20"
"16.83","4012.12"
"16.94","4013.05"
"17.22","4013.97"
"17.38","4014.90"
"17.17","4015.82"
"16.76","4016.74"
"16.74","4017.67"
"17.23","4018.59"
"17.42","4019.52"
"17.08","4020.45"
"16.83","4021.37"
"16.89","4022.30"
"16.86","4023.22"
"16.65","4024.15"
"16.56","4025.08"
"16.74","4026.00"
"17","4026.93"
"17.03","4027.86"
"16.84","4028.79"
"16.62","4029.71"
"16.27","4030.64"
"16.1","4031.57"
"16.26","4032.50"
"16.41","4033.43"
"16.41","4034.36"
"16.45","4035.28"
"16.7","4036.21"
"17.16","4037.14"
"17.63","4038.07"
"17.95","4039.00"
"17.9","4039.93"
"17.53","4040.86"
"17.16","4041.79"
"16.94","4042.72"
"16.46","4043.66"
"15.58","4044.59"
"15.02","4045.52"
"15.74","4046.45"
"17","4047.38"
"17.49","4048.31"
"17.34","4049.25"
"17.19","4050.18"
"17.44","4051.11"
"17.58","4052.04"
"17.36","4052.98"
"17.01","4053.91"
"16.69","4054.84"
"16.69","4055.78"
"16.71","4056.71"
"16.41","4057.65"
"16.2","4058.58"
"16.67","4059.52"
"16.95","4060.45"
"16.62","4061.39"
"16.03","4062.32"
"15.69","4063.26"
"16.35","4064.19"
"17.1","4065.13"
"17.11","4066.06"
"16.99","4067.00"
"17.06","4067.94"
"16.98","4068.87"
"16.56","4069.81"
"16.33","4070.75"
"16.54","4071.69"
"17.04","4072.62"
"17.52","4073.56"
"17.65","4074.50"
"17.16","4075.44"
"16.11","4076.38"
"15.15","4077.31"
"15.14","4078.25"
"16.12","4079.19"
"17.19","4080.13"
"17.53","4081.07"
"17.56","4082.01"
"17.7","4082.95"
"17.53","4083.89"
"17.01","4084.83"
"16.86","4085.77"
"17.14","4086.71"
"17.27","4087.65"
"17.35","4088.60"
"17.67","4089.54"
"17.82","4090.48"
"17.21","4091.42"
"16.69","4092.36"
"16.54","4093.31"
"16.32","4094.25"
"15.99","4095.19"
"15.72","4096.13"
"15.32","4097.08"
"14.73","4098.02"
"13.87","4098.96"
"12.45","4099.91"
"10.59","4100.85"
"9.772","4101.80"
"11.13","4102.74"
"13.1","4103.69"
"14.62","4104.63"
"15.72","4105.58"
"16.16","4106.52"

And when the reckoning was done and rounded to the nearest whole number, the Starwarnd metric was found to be 0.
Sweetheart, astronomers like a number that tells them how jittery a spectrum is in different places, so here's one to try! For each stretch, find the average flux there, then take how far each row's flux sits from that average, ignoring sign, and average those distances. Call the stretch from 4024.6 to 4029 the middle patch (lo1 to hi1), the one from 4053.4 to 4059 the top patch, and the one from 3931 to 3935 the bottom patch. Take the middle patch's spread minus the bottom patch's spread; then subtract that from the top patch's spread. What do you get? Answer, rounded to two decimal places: 0.75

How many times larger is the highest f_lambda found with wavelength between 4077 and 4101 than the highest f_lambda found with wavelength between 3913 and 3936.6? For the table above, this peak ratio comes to 1.15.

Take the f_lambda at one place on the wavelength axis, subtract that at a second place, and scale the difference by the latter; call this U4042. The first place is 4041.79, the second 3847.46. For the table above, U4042 0.10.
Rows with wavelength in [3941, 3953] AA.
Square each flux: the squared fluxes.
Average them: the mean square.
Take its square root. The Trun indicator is 15.0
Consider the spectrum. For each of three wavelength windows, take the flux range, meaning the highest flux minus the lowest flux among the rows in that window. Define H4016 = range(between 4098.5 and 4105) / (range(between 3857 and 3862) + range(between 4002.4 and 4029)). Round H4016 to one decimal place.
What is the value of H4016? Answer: 1.6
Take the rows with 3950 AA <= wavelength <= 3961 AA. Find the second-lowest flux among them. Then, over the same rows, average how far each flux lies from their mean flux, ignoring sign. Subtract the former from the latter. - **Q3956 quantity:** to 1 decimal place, -14.3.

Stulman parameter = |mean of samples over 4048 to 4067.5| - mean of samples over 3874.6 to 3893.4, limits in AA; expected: 3.0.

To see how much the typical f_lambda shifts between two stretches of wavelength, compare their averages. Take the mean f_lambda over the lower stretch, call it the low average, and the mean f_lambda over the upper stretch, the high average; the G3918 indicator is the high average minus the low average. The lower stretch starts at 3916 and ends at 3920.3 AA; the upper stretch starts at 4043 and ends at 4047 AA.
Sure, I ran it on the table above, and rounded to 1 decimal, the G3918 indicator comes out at 0.8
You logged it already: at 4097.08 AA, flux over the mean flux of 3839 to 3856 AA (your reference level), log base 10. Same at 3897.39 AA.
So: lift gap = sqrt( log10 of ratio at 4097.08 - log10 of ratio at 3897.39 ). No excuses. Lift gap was 0.10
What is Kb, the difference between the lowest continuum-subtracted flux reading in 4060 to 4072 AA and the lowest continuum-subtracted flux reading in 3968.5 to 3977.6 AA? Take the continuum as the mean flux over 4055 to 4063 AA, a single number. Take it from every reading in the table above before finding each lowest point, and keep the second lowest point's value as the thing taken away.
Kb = 12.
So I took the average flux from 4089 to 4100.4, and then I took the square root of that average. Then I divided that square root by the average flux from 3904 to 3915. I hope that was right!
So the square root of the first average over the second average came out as 0.260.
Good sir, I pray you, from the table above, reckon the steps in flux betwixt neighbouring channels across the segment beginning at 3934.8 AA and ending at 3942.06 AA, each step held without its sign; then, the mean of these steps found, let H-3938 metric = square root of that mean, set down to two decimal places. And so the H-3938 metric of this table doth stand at 1.15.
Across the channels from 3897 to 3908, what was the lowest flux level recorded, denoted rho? 14.26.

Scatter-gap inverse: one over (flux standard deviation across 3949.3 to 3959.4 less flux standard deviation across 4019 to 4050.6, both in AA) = -3.2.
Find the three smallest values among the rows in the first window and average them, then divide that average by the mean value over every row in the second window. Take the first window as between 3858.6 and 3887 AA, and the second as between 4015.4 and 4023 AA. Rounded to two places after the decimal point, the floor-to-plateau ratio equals 0.69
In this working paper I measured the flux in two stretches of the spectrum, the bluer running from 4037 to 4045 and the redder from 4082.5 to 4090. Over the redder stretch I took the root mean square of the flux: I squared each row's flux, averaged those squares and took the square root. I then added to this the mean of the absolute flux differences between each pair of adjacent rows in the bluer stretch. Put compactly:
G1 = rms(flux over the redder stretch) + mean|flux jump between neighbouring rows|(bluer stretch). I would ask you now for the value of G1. 17.7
